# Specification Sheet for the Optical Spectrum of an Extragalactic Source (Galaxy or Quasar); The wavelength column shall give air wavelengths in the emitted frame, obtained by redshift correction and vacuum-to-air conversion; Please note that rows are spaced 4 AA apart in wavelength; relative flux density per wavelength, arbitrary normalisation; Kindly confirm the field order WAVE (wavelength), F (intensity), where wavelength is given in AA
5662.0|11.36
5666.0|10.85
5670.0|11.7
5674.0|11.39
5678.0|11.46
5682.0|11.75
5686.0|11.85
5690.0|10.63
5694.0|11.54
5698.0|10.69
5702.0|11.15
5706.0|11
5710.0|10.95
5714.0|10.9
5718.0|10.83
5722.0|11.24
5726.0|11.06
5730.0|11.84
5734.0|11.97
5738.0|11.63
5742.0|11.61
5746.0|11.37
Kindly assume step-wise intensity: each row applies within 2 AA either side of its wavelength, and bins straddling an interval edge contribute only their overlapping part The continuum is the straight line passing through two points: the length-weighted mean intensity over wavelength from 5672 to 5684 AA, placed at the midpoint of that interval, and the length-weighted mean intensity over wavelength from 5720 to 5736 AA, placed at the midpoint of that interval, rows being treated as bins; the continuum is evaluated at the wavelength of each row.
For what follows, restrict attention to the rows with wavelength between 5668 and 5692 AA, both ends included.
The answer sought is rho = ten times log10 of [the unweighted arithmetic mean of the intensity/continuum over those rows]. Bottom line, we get -0.03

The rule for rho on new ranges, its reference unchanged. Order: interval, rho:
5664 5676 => -0.08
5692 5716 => -0.19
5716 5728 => -0.19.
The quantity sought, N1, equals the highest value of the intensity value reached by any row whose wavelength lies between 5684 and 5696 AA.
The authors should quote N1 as 11.85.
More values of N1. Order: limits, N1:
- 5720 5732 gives 11.84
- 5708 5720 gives 10.95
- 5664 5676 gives 11.7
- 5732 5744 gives 11.97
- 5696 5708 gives 11.15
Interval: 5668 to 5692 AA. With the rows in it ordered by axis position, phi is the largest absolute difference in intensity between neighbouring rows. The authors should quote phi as 1.2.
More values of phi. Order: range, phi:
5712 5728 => 0.4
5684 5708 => 1.2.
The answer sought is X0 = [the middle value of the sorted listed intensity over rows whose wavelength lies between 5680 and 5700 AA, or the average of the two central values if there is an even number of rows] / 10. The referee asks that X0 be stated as 1.154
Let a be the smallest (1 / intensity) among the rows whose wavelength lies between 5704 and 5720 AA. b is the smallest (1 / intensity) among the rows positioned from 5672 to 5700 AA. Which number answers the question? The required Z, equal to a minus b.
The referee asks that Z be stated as 0.007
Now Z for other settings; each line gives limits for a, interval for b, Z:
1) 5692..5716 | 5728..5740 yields 0.003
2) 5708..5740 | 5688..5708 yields -0.003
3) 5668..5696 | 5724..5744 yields 0.001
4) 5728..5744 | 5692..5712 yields -0.003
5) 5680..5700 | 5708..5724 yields -0.005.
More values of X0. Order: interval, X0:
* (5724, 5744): 1.163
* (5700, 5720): 1.095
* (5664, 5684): 1.146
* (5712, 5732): 1.106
